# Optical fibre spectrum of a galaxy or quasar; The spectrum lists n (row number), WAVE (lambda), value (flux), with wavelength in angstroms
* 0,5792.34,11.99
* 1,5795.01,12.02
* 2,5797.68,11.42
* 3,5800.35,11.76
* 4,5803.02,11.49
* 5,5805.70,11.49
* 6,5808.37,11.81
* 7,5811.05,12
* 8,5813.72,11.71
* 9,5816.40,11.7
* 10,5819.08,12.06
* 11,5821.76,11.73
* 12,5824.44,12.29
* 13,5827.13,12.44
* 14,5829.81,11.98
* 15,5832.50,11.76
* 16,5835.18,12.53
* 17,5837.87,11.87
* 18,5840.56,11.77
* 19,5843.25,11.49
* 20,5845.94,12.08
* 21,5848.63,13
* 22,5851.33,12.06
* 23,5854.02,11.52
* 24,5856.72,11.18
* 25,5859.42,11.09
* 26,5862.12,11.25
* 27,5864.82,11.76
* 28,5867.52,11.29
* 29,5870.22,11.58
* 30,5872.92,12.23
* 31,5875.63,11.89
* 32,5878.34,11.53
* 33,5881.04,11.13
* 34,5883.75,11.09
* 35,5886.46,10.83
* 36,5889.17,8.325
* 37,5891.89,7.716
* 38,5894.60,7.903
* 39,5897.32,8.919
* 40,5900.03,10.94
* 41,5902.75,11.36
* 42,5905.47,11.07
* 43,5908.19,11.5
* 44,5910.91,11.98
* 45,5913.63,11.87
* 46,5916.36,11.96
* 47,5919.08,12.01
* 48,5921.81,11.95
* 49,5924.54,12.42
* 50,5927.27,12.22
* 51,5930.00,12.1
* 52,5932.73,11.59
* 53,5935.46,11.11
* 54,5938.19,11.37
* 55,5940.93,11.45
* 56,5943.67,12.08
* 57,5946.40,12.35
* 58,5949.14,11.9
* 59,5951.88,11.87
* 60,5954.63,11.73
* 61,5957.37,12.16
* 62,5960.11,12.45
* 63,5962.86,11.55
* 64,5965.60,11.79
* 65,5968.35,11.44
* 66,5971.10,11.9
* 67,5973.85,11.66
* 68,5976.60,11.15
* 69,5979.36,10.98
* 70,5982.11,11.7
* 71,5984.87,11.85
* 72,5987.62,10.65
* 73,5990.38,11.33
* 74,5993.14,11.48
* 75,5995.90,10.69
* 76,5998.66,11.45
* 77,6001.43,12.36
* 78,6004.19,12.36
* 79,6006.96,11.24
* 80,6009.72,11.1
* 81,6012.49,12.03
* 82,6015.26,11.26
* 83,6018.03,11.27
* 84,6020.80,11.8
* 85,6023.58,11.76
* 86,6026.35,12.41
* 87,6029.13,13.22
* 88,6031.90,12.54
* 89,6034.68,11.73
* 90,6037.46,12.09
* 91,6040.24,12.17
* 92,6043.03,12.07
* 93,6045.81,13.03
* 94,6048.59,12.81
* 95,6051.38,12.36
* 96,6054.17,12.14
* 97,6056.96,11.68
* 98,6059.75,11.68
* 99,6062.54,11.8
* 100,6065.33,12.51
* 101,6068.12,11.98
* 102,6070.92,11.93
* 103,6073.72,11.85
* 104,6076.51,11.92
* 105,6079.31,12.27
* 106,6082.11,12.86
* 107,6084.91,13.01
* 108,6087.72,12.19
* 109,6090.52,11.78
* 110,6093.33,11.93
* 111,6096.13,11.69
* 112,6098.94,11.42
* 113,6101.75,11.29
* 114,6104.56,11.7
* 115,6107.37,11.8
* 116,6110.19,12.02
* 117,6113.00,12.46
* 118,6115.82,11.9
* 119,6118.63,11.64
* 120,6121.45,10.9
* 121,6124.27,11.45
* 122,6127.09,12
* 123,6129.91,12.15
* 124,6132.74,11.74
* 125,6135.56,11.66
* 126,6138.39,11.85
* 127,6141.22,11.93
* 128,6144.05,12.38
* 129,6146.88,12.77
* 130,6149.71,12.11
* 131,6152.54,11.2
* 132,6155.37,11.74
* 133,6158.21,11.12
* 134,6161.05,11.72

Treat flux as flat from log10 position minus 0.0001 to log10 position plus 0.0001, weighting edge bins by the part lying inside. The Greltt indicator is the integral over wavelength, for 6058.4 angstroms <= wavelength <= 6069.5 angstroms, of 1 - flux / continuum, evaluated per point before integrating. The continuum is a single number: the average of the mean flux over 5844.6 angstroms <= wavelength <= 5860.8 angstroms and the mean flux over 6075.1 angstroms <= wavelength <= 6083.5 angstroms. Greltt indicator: 0.1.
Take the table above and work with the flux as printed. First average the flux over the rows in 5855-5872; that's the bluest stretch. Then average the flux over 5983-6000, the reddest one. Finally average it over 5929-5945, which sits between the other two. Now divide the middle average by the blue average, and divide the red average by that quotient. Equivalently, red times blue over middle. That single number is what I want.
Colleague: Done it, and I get 11.0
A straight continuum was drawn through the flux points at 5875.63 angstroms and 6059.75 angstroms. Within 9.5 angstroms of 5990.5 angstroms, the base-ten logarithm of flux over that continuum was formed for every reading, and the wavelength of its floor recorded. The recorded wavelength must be 5987.62 angstroms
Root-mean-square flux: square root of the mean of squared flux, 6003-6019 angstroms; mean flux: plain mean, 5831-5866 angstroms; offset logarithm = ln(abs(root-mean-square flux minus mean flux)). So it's -1.4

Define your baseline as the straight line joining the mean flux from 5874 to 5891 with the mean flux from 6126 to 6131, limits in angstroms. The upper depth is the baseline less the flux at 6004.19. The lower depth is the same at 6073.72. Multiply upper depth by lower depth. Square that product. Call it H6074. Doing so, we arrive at 0.00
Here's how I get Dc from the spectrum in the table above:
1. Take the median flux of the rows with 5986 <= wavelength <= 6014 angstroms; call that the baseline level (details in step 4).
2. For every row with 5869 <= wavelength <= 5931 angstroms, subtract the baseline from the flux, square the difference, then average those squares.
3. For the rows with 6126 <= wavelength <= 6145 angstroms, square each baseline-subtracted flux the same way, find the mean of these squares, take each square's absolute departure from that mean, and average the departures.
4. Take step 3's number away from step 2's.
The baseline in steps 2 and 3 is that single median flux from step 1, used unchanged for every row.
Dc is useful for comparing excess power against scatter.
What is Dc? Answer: 1.8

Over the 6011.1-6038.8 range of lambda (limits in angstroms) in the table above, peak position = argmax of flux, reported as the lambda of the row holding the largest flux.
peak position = 6029.13 angstroms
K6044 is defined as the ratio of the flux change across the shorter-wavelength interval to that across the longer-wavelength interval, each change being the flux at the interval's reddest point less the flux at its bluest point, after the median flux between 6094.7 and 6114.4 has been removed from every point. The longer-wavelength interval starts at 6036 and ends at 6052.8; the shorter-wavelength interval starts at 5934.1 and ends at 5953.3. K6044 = 2.8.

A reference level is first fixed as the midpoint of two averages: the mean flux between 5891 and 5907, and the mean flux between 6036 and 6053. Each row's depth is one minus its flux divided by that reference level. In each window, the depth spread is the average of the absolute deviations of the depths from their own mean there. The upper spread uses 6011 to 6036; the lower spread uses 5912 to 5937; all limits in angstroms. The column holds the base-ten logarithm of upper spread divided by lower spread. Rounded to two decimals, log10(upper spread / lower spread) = 0.27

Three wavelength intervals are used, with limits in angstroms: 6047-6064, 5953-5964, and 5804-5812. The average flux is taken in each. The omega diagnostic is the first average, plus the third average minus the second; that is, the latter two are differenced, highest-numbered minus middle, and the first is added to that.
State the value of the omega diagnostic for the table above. 11.9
